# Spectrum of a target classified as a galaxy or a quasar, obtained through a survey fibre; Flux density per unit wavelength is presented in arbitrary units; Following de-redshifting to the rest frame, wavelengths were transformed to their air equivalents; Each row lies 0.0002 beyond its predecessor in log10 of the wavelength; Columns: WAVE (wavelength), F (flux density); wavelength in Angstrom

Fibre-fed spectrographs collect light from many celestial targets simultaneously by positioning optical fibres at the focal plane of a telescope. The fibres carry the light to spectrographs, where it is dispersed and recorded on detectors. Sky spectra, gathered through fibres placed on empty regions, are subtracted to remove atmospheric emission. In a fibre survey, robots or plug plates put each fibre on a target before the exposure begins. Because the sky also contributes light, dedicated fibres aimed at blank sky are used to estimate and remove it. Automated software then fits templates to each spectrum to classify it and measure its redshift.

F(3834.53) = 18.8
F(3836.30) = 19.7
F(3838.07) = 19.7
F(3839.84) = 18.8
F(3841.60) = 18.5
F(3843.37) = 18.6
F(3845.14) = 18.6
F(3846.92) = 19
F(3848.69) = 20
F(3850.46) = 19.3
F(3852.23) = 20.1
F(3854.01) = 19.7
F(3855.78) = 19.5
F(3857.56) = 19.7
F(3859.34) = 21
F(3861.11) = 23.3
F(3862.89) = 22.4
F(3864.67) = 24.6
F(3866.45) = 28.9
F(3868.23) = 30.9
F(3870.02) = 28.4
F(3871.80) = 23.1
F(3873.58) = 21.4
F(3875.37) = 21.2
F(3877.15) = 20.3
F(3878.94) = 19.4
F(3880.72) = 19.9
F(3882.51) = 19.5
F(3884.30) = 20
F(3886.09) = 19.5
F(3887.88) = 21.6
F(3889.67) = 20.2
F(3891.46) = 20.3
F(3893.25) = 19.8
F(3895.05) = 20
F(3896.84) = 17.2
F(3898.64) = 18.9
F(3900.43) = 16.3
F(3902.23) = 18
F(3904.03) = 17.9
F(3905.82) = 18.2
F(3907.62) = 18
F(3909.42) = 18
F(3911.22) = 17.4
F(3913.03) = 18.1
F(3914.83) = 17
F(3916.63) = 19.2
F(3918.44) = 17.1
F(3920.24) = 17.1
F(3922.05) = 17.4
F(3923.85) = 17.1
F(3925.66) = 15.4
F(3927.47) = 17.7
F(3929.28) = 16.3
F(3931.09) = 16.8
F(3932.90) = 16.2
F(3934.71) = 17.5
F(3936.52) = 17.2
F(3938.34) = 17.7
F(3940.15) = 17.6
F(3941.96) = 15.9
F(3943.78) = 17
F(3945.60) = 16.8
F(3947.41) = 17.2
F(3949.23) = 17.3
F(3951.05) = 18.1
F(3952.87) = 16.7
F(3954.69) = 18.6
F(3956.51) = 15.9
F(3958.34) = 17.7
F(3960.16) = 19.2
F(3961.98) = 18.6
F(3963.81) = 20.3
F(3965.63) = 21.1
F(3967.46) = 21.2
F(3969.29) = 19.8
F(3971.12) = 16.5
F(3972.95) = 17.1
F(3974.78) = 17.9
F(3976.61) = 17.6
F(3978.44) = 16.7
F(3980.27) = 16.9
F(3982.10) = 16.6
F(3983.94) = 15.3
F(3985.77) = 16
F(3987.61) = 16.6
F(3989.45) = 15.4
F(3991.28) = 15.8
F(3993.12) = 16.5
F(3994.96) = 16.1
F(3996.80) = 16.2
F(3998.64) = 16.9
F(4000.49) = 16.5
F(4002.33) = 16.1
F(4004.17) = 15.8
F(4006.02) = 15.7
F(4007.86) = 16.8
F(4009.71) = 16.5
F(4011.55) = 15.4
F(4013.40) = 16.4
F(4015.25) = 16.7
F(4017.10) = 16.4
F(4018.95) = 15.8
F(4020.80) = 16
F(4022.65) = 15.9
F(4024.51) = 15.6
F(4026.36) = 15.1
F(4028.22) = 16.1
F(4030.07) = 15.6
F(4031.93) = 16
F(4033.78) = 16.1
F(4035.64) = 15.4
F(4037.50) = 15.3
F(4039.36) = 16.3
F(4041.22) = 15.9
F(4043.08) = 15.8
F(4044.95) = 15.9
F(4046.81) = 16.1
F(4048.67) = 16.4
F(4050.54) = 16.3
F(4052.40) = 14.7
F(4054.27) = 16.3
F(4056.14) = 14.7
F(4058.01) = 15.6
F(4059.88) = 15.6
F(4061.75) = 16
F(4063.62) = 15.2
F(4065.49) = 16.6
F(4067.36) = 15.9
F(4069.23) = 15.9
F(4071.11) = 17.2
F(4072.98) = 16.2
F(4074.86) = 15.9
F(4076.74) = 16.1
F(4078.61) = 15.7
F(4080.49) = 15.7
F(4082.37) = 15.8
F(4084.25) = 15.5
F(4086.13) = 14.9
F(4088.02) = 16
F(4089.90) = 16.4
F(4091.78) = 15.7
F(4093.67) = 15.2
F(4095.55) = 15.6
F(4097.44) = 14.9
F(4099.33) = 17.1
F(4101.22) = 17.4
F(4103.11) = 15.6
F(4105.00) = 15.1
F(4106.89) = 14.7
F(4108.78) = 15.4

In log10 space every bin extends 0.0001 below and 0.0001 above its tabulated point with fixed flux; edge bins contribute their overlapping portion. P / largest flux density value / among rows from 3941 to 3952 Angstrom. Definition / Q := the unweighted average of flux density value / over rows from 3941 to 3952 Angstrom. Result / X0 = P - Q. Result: 1.05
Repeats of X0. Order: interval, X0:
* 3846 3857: 0.50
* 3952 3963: 1.42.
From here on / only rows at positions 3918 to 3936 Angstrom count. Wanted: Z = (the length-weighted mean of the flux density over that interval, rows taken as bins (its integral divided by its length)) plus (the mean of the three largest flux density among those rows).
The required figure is 34.4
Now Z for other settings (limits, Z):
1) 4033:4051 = 32.3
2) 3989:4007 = 32.8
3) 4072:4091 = 32.1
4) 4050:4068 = 32.1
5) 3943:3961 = 36.1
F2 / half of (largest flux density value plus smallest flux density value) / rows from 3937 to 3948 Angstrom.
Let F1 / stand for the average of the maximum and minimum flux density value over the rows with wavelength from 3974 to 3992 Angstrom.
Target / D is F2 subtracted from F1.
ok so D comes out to -0.2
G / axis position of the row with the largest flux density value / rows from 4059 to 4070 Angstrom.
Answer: 4065.49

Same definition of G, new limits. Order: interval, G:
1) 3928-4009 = 3967.46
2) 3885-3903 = 3887.88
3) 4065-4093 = 4071.11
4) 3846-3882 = 3868.23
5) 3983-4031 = 3998.64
